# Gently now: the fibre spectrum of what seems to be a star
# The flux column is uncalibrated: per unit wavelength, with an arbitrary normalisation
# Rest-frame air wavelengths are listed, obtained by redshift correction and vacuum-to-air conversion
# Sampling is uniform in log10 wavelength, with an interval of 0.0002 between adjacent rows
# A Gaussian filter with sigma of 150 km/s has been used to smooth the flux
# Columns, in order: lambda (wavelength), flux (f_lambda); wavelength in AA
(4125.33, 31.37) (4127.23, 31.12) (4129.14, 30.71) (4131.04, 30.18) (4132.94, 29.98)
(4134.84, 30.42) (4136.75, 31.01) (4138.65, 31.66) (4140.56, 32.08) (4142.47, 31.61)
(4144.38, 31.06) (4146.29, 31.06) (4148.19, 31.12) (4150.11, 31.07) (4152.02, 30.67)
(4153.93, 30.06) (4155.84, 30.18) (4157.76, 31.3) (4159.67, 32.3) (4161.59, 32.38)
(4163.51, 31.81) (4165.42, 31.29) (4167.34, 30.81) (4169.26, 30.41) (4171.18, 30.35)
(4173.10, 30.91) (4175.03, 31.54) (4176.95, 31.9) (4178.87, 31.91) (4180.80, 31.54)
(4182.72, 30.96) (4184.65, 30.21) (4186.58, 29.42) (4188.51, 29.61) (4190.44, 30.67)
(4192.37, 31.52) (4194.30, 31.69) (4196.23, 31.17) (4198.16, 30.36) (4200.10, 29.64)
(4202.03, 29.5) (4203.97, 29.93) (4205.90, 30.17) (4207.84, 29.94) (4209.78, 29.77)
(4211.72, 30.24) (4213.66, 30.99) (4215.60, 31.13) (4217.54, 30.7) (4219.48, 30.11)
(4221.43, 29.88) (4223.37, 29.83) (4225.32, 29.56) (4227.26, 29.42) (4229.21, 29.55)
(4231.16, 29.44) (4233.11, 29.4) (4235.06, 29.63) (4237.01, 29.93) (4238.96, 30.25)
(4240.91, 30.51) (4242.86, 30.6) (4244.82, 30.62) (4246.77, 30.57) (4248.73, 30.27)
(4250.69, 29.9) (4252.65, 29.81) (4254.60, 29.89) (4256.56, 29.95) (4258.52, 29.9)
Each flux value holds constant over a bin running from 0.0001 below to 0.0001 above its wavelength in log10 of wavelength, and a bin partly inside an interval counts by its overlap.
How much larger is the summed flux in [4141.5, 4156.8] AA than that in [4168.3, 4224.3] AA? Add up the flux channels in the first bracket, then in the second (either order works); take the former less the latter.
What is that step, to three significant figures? -639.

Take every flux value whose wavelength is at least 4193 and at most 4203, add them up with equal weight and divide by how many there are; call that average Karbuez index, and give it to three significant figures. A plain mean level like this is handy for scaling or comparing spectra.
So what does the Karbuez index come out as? 30.5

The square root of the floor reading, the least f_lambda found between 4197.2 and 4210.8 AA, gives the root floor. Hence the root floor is 5.43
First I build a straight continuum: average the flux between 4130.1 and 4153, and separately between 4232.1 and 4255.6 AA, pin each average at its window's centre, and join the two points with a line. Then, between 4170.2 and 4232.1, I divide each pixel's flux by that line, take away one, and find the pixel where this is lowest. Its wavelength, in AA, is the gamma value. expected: 4186.58 AA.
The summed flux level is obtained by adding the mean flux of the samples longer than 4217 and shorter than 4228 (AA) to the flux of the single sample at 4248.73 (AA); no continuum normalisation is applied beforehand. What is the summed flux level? 60.2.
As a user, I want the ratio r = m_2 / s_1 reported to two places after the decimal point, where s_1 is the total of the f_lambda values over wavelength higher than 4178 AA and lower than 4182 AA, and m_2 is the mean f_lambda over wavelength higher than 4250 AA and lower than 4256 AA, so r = 0.47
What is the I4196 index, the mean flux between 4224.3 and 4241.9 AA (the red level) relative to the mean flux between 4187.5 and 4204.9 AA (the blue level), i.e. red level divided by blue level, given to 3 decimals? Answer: 0.977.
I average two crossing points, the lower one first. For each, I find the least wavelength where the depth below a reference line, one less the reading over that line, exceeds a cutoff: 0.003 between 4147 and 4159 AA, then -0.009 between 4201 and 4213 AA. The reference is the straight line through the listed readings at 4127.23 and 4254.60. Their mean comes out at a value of 4177.0 AA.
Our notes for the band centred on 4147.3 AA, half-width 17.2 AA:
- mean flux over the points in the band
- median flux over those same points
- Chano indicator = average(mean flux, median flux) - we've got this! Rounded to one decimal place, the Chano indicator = 31.1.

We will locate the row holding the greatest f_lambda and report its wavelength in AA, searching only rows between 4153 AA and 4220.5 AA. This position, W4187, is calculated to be 4161.59 AA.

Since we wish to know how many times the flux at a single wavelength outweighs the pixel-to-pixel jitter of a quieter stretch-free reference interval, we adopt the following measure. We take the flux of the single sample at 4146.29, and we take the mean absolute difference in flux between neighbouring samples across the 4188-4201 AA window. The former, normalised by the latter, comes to 45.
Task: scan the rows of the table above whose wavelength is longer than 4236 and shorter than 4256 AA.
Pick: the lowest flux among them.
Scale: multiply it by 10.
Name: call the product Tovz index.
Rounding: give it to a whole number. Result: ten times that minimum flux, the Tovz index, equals 298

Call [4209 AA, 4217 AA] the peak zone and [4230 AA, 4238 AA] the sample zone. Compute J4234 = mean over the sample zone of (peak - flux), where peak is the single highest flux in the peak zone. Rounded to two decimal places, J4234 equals 1.53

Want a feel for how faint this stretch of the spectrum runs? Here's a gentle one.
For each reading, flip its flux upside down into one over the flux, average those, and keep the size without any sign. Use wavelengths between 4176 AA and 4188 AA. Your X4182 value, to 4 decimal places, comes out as 0.0323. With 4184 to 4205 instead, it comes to 0.0330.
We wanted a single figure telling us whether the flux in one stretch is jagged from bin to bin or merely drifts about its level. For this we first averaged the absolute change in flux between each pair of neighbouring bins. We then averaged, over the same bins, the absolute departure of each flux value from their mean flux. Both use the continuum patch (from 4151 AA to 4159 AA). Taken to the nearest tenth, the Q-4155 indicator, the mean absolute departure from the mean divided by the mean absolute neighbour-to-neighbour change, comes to 0.7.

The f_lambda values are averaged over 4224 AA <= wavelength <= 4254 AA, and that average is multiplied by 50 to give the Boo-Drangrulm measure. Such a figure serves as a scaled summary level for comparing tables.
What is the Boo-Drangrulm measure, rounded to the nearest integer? 1498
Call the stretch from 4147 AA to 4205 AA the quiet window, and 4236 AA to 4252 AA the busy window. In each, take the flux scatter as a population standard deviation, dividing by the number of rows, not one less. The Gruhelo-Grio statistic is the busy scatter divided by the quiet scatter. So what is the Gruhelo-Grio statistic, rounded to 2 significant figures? 0.33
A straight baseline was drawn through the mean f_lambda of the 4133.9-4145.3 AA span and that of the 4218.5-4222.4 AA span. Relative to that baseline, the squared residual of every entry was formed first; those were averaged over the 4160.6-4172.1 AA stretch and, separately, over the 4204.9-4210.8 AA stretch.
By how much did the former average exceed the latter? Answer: 0.5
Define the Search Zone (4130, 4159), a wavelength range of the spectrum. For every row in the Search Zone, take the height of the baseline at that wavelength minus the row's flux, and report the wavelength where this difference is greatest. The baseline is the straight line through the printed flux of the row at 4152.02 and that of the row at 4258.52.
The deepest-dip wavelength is 4132.94 AA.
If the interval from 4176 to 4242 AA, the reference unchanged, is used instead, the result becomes 4186.58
